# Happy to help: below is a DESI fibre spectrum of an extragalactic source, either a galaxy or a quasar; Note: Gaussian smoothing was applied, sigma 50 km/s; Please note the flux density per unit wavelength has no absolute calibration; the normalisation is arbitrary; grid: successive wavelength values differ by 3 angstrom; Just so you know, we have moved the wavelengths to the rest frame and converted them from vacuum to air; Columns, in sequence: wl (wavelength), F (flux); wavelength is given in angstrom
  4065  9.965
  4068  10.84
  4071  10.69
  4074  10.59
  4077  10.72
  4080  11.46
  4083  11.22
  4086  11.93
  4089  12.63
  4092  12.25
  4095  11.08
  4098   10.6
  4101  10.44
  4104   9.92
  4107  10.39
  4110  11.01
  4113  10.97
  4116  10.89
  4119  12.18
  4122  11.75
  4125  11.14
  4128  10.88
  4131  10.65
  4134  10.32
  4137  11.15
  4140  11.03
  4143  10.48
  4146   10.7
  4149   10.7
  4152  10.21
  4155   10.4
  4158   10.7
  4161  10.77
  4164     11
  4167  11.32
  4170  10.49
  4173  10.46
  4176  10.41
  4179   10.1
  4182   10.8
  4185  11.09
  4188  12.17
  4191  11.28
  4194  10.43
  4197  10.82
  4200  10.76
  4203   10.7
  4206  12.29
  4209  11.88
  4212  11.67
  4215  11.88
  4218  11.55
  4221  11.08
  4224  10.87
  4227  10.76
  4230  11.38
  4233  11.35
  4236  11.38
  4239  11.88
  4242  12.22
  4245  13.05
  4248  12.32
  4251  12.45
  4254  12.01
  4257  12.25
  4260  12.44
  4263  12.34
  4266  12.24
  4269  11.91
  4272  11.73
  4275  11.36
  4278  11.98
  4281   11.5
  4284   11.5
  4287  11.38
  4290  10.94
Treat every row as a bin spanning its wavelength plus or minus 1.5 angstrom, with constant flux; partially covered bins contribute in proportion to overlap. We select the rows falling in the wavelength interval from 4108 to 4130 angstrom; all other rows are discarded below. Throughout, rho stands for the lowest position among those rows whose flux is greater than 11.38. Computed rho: 4119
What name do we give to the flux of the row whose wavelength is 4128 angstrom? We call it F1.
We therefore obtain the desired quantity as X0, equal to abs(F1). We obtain 10.9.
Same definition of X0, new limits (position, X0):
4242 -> 12.2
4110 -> 11.0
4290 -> 10.9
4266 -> 12.2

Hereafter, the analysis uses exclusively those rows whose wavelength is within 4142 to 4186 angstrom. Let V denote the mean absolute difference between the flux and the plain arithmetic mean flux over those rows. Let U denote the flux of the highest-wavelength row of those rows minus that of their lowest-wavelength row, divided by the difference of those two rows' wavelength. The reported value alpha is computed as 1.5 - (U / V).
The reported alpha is 1.44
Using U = 0.015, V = 0.26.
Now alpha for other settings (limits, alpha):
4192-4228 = 1.48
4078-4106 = 1.59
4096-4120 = 1.34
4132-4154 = 1.52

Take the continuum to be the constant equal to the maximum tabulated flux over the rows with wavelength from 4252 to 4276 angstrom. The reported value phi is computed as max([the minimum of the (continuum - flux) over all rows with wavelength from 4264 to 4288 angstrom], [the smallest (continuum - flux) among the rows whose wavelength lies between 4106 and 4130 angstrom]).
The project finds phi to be 0.3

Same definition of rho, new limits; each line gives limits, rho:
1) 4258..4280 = 4260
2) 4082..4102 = 4086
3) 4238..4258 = 4239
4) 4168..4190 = 4188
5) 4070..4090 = 4080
